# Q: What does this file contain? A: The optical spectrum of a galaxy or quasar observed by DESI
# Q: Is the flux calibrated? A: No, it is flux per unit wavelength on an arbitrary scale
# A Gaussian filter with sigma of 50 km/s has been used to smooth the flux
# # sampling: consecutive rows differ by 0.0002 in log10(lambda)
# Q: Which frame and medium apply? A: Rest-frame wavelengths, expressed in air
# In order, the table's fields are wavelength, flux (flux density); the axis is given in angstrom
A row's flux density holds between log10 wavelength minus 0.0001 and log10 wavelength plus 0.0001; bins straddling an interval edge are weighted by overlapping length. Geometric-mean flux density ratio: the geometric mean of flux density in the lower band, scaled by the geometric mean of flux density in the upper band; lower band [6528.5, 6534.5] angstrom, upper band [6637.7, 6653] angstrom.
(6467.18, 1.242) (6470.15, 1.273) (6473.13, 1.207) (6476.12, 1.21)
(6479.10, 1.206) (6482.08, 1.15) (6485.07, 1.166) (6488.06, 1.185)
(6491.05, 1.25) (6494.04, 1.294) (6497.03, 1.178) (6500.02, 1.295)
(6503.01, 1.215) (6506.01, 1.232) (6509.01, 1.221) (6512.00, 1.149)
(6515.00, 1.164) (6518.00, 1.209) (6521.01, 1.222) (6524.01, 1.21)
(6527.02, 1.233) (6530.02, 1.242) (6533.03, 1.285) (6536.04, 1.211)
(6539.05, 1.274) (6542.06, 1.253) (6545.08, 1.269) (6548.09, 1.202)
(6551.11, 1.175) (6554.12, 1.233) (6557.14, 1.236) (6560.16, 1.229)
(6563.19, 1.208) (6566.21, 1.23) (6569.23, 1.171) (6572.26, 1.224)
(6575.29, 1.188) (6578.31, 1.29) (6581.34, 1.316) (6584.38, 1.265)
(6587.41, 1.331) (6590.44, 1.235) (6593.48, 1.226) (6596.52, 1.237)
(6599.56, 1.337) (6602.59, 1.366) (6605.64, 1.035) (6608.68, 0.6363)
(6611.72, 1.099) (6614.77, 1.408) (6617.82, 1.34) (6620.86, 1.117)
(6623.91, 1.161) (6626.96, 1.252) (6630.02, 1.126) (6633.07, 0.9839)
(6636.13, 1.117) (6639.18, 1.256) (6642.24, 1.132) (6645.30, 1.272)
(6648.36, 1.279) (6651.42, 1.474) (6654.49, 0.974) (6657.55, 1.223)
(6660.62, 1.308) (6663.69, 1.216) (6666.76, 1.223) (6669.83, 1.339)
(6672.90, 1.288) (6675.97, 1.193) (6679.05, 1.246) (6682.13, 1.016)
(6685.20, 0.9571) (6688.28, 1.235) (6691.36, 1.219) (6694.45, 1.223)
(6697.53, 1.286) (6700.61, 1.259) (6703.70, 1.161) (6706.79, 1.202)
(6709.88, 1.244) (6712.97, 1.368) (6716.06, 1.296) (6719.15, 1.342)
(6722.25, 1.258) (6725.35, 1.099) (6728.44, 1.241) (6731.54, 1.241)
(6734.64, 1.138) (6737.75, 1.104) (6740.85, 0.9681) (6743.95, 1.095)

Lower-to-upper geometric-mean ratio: 0.99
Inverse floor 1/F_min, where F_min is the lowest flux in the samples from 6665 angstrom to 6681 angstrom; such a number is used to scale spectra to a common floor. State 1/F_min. 0.84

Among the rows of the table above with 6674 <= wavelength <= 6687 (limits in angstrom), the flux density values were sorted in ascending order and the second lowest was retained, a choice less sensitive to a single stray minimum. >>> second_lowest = 1.016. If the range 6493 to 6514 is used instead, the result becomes 1.178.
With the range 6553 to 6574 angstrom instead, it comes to 1.208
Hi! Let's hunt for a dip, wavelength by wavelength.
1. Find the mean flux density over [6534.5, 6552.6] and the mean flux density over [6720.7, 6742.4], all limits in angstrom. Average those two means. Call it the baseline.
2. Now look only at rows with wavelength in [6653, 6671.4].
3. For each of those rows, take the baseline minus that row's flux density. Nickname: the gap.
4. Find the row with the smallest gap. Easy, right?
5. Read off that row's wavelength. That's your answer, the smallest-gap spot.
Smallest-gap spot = 6669.83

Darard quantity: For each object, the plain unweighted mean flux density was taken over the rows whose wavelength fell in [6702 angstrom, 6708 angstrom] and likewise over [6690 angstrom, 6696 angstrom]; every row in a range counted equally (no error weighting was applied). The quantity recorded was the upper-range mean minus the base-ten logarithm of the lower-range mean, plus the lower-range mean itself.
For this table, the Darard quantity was 2.32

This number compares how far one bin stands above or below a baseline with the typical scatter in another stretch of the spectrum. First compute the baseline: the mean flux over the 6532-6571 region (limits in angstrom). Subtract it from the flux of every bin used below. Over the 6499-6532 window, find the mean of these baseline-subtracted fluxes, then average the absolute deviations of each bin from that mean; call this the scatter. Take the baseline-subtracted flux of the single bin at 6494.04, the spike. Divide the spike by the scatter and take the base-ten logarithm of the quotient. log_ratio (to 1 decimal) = 0.4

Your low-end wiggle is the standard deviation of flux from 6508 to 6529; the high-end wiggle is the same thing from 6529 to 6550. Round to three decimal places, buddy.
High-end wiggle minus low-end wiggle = 0.000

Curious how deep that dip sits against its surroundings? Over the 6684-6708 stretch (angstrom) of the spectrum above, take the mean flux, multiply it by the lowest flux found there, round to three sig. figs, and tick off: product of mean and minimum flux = 1.14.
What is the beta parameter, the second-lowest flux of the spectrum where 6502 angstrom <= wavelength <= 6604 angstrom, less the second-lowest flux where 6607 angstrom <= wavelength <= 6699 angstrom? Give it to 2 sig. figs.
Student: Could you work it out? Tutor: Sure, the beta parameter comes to 0.21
